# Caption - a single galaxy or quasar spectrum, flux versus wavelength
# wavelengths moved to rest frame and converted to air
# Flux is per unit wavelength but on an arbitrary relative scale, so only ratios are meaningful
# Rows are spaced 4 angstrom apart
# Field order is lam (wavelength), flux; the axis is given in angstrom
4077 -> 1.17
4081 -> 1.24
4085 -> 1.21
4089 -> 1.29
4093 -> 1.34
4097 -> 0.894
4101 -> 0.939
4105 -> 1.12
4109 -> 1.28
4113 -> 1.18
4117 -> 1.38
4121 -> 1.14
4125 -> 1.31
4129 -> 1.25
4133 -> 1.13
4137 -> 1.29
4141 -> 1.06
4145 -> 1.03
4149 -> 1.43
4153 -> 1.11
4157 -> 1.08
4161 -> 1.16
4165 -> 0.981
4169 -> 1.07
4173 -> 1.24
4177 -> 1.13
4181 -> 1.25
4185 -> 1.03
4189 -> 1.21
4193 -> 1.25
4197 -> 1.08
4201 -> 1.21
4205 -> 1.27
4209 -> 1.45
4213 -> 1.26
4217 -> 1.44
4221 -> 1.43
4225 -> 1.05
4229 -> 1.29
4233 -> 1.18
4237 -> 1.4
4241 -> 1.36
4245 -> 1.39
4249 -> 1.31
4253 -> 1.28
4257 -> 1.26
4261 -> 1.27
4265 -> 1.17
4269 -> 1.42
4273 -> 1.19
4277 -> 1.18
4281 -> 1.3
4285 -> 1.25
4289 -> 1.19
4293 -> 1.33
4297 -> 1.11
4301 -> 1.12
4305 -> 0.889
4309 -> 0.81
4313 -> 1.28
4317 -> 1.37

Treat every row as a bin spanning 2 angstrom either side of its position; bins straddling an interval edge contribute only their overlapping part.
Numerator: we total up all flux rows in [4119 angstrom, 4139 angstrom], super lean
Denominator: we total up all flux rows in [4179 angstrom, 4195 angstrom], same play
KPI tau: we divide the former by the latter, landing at 1.3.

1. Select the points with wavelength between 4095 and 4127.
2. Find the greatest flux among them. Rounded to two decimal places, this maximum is 1.38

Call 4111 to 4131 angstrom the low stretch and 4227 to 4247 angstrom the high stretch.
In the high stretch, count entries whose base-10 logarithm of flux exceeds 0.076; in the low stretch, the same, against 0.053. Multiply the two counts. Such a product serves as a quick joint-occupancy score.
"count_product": 20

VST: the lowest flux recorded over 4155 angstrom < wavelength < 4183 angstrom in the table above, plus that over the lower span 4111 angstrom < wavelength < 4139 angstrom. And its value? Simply 2.11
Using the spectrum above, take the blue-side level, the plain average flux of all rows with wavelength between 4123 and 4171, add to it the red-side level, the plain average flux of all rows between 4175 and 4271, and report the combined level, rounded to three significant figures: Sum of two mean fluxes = 2.42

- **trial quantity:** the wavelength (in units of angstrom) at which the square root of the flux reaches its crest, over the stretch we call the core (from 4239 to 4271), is 4269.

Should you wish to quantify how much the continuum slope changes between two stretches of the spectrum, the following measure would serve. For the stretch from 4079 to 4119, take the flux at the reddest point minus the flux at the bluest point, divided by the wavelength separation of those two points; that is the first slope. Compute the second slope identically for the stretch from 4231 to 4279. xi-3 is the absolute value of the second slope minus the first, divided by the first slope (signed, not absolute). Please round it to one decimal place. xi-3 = 1.0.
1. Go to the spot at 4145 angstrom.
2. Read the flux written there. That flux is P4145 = 1.03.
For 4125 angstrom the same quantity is 1.31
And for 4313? 1.28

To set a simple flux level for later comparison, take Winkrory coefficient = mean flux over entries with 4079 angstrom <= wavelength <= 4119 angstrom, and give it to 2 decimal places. 1.19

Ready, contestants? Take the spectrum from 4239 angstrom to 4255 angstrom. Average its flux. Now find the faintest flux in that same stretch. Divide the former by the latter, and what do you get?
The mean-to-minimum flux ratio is 1.04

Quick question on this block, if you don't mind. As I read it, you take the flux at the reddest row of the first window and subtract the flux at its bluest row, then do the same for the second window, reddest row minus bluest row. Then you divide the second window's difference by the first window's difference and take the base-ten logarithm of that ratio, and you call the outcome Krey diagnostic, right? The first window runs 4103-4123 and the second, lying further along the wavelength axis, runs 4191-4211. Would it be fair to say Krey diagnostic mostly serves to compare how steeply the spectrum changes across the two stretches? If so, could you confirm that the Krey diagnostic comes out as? 1.0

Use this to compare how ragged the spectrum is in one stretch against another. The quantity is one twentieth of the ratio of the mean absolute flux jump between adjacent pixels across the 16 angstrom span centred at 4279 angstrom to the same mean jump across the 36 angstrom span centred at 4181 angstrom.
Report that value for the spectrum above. 0.022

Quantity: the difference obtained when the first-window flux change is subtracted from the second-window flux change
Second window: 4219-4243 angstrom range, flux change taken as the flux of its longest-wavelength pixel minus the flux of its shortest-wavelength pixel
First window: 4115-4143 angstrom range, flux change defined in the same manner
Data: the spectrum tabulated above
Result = 0.25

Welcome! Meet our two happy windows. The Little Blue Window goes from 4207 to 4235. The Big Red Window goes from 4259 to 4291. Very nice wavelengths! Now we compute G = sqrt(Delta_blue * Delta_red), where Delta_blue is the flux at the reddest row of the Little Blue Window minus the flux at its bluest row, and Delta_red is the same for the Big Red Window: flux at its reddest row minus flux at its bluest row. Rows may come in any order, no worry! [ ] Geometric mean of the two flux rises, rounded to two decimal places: 0.15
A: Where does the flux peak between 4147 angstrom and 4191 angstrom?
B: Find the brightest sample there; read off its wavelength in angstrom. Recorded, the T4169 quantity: 4149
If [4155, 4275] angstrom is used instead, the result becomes 4209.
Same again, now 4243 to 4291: 4269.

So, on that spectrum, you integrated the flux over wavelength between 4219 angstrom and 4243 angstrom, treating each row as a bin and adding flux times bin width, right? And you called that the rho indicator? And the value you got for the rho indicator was 31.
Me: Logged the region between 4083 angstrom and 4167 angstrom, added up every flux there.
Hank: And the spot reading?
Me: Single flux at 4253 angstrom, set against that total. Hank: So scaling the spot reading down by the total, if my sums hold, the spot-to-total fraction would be 0.0520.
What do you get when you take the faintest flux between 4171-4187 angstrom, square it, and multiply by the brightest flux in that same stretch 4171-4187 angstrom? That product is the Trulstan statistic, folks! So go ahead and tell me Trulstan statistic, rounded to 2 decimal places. 1.33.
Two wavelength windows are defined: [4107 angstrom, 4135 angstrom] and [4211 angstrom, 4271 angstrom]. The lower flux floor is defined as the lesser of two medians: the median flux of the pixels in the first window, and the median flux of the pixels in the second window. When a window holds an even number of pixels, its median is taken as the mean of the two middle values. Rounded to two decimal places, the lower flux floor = 1.25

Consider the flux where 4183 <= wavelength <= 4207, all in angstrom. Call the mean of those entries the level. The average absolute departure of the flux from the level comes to 0.080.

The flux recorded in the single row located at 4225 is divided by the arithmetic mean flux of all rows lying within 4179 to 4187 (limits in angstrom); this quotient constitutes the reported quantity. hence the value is 0.92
